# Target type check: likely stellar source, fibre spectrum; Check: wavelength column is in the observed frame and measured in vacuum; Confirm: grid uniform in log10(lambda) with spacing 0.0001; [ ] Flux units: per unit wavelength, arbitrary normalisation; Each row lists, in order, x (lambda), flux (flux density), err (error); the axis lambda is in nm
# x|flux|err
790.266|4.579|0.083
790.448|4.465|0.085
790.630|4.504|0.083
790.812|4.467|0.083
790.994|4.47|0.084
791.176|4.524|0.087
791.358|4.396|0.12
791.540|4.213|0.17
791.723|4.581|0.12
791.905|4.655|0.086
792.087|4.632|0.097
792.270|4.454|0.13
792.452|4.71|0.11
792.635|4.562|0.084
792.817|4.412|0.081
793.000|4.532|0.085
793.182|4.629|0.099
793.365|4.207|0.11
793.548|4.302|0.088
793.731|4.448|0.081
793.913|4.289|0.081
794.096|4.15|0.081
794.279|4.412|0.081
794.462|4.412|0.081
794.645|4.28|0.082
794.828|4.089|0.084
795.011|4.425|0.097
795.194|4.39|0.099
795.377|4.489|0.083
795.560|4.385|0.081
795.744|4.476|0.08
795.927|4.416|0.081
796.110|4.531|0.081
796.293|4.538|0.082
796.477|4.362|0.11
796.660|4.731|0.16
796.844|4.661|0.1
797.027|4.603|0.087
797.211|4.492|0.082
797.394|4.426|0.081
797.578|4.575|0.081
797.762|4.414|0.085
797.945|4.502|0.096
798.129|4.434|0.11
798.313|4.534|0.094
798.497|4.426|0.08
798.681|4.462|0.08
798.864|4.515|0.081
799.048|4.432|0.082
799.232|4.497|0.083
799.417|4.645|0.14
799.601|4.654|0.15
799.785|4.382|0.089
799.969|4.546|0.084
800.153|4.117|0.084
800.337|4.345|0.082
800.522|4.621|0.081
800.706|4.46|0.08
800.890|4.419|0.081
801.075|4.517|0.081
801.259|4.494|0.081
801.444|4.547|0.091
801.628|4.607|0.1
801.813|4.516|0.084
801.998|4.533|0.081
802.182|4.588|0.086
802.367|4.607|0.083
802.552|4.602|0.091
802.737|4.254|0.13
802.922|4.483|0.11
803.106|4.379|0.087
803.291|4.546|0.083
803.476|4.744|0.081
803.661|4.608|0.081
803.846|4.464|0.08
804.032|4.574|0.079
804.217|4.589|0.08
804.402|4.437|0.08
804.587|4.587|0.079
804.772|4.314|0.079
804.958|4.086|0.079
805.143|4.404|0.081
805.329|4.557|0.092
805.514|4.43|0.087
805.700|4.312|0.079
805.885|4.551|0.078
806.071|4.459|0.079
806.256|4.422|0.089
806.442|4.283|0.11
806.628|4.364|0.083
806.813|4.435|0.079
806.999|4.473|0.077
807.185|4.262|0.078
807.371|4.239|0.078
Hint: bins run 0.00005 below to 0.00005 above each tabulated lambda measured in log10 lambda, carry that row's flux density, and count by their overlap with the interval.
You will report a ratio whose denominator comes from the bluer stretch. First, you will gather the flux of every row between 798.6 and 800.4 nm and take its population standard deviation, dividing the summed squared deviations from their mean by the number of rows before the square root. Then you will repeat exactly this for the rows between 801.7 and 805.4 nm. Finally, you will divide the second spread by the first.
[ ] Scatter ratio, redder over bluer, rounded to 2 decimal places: 0.98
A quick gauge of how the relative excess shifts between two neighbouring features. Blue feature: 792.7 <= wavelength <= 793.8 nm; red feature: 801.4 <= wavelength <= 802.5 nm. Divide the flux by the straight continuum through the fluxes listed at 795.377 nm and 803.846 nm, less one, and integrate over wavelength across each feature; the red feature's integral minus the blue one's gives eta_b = 0.042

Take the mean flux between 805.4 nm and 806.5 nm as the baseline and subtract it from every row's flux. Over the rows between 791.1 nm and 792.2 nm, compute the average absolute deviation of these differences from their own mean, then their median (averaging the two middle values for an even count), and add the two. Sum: 0.27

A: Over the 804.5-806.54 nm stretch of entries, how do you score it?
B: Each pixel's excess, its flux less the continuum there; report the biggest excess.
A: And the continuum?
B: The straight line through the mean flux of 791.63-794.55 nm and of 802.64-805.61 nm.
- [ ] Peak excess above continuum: 0.121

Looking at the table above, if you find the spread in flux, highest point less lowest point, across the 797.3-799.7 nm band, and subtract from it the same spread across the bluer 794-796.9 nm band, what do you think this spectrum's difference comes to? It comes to -0.40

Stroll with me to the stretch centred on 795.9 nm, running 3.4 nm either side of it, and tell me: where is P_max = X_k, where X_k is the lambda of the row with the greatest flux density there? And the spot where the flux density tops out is 796.660 nm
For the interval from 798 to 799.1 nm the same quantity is 798.313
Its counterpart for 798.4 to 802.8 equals 799.601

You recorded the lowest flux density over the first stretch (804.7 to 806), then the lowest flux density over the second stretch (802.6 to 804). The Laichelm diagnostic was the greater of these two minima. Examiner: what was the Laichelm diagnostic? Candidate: 4.25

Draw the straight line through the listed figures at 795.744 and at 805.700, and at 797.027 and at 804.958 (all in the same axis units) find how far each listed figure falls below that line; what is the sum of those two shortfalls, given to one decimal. 0.1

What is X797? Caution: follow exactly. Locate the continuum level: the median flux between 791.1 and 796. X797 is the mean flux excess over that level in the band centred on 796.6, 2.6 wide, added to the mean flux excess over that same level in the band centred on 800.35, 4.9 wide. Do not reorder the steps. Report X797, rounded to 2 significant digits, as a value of 0.17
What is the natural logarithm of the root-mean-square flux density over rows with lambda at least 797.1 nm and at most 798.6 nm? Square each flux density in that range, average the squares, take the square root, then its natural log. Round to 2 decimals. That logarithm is 1.50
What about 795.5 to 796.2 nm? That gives 1.49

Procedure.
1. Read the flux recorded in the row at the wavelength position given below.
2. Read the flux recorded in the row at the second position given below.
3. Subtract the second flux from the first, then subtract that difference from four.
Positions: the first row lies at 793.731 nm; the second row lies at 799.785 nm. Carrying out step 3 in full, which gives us 3.93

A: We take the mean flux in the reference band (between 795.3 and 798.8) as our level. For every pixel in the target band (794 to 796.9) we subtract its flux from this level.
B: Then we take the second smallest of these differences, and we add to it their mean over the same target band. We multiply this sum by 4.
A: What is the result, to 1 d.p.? -0.3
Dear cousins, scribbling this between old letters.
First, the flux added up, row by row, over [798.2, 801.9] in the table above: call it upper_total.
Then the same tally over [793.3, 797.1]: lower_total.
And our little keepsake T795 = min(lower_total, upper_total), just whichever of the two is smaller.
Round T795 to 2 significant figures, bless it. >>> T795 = 90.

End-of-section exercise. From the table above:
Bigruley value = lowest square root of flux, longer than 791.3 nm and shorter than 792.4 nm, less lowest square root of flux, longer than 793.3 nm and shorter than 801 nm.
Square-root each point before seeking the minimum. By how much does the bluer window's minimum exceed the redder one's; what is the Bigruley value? 0.030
